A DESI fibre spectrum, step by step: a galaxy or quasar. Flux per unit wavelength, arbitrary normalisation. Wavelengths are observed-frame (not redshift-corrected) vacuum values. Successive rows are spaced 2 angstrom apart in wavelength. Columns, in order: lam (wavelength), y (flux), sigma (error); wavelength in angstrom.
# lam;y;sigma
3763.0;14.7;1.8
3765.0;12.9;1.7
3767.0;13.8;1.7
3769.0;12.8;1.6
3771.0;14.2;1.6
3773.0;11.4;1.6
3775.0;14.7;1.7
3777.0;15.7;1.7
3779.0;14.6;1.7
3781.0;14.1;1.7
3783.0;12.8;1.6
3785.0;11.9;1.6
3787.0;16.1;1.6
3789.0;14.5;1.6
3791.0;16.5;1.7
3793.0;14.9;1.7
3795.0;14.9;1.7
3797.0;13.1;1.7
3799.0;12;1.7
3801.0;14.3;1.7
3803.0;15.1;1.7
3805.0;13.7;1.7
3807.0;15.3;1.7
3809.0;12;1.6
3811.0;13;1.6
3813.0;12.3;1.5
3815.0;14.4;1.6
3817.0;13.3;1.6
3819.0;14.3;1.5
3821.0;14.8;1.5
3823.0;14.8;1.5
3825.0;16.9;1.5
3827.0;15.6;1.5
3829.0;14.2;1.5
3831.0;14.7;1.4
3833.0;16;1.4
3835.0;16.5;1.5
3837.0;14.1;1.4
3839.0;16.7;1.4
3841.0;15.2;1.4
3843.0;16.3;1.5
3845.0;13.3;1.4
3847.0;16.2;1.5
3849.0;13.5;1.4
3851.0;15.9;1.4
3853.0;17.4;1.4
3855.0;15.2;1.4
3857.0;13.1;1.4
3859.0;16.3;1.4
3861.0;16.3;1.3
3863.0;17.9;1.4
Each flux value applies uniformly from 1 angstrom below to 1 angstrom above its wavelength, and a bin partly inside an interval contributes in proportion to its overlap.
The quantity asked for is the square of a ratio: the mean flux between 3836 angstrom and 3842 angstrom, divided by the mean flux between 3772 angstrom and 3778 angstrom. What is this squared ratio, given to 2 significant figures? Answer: 1.2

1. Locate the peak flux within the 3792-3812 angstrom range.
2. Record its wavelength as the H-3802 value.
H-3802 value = 3807.0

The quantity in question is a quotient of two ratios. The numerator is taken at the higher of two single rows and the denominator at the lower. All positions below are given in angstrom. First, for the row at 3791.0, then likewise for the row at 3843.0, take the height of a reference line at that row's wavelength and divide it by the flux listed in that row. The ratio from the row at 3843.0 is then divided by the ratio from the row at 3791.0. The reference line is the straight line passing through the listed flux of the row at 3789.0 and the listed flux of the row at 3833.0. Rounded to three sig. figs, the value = 1.14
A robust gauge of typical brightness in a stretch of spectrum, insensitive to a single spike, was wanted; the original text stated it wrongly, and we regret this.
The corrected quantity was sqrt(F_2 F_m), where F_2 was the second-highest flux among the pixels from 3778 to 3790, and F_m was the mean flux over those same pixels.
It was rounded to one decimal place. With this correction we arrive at 14.3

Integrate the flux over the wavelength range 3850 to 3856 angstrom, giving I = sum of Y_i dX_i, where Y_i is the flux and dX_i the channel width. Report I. 97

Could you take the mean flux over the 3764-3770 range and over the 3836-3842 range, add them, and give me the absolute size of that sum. 28.5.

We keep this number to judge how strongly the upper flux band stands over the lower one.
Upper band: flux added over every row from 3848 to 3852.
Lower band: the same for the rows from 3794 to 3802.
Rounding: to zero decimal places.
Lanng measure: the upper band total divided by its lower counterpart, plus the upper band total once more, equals 30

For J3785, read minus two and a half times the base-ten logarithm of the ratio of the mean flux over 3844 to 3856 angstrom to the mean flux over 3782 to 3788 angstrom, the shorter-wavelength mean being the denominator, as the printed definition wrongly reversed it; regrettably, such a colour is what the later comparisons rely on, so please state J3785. -0.124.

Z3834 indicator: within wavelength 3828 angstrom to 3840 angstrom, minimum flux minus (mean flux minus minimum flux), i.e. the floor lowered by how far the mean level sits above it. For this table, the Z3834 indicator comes 12.8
